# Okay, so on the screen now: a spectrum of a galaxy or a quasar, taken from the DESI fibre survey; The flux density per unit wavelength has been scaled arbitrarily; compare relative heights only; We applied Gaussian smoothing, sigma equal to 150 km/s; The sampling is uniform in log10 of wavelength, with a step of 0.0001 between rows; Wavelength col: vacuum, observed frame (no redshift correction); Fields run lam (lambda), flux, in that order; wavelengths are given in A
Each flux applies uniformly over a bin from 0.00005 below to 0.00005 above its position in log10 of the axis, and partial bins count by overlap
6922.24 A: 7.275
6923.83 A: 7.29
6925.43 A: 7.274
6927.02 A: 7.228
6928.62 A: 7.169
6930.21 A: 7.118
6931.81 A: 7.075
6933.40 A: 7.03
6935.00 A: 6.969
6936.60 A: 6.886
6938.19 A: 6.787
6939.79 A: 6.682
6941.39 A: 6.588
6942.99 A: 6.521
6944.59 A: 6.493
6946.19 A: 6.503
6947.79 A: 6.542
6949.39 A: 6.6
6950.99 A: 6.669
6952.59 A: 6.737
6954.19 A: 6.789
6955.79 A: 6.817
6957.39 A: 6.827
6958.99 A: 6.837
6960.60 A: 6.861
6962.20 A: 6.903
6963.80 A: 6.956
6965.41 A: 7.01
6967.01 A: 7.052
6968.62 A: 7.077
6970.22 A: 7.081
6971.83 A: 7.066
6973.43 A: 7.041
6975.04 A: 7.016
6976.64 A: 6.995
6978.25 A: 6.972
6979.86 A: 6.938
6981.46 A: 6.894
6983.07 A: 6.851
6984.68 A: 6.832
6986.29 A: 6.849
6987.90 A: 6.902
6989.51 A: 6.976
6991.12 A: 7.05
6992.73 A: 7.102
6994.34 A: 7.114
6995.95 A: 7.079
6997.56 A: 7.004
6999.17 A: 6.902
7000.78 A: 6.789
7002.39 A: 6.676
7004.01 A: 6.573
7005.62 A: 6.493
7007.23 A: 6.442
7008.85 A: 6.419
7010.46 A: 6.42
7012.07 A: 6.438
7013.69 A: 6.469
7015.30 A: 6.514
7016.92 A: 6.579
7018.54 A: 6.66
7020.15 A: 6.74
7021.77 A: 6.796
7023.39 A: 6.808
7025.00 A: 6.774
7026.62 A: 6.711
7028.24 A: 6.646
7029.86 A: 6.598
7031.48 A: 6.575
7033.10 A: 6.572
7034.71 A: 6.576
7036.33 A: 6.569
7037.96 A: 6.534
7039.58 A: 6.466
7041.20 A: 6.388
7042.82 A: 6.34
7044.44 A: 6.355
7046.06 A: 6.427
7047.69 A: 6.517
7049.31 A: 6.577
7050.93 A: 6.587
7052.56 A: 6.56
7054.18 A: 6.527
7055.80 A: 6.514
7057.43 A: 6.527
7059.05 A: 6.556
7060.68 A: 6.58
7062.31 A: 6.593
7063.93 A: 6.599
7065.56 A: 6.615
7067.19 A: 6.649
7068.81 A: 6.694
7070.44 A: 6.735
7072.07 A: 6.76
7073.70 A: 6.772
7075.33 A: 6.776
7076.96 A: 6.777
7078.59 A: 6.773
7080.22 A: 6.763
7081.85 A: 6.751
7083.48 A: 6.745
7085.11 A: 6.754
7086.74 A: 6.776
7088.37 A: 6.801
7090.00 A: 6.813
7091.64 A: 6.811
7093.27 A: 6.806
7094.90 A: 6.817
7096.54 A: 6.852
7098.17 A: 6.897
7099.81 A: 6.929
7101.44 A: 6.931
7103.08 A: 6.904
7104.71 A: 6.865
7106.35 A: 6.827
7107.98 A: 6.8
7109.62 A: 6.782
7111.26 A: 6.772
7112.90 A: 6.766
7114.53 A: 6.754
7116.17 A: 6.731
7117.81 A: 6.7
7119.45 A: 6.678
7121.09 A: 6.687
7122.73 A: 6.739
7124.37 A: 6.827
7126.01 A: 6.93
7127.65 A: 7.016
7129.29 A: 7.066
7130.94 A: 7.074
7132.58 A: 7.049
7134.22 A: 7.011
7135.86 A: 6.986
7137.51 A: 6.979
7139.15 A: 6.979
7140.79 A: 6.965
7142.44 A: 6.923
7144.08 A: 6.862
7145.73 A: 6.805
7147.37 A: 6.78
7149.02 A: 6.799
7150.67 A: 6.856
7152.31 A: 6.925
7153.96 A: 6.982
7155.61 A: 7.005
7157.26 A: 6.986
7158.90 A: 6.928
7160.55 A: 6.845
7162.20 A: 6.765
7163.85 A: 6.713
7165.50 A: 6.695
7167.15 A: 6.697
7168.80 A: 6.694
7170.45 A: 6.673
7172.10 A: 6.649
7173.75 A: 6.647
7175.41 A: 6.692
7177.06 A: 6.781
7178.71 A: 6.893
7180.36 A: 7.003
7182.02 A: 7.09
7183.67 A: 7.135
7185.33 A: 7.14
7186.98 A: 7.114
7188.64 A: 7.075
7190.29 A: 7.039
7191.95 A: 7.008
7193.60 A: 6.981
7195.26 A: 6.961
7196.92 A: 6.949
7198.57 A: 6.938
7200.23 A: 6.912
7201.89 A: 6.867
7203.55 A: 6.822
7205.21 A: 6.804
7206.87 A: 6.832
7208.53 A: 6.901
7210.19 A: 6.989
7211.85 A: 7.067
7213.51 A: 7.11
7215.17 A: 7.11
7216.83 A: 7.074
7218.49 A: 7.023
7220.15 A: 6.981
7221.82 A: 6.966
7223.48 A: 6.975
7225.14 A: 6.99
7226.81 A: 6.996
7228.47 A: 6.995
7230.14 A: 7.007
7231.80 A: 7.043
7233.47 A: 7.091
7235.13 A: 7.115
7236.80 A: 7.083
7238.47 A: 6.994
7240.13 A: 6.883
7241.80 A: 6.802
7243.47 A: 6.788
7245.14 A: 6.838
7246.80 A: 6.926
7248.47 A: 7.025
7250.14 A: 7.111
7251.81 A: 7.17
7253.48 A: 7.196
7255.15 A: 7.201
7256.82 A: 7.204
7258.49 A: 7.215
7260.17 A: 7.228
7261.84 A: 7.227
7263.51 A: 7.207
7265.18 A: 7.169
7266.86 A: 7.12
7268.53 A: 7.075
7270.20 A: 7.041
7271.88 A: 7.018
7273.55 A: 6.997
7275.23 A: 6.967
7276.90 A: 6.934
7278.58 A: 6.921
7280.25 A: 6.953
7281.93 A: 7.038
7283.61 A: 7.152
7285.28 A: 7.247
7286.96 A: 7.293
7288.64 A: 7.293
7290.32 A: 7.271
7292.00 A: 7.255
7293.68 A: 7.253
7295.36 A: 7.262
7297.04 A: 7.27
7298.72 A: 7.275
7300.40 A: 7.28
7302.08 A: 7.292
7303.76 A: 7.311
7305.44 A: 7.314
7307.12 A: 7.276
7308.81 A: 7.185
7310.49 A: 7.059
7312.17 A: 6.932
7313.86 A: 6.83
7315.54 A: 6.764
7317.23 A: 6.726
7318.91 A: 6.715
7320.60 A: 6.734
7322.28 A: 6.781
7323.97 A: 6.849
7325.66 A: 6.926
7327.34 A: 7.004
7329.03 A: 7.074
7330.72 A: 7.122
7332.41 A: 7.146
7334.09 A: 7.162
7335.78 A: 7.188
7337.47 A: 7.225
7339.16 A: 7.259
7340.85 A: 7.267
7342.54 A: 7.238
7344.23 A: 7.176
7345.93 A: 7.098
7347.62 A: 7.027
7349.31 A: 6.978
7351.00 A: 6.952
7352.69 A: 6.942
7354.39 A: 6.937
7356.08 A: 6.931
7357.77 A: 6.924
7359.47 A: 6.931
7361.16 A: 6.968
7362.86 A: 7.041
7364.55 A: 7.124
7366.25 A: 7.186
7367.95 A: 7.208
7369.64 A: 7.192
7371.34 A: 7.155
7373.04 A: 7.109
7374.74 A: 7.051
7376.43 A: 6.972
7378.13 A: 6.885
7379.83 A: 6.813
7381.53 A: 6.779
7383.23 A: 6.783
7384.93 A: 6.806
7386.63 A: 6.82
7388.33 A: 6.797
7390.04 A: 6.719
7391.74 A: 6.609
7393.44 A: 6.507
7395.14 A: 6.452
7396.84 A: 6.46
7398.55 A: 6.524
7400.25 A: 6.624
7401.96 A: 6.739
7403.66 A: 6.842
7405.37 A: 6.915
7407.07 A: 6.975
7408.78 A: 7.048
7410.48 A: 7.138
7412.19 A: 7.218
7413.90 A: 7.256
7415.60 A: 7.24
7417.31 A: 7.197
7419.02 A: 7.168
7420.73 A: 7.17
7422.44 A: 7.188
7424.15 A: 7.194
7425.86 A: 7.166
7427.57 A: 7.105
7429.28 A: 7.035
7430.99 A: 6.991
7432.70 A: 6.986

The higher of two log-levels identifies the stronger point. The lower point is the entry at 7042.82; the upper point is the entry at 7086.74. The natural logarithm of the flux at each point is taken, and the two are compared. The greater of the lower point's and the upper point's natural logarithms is 1.91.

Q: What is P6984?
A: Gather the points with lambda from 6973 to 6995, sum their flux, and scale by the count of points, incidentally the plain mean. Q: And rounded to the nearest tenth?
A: 7.0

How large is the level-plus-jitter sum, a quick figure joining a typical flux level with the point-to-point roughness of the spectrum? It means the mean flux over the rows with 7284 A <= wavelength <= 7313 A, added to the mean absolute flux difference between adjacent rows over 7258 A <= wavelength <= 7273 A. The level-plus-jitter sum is 7.27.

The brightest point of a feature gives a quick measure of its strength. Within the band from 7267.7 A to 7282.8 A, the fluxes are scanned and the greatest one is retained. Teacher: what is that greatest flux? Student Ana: 7.075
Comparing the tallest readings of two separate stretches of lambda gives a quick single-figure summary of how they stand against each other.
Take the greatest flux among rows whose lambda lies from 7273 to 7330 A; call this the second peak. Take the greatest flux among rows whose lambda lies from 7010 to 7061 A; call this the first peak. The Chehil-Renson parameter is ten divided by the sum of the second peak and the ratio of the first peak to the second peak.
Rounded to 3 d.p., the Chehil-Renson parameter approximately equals 1.213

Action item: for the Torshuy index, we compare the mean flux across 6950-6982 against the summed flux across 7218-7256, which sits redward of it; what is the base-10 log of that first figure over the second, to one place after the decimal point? -1.4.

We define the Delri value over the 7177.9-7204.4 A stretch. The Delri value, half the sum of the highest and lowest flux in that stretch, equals 6.98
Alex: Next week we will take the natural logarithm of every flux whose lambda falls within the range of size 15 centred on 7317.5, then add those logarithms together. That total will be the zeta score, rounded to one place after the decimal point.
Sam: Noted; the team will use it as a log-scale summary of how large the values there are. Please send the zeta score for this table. 17.3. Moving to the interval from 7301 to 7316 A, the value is 17.6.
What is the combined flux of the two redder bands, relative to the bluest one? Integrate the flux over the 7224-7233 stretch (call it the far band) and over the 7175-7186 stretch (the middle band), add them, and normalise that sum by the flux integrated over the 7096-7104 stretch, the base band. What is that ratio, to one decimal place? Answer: 2.5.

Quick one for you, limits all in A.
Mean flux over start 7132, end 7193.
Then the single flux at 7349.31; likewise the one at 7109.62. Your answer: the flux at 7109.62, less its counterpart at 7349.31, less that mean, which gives -7.09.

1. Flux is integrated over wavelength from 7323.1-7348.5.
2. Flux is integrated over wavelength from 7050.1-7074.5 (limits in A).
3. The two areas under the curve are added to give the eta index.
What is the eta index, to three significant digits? 342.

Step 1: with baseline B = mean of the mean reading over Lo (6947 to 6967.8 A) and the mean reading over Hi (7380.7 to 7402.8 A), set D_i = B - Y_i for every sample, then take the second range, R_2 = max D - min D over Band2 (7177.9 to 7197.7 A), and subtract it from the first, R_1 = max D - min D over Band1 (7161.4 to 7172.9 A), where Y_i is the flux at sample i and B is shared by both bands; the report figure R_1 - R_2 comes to -0.1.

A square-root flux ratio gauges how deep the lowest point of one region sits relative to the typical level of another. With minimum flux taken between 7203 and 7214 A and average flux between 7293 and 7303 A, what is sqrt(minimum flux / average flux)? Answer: 0.967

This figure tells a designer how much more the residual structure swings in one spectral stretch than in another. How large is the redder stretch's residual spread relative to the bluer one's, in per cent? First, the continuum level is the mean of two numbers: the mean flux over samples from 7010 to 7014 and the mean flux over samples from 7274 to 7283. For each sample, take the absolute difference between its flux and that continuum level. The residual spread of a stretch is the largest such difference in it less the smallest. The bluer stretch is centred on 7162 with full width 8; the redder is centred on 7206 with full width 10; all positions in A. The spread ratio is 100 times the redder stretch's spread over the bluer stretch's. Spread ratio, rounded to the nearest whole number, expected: 85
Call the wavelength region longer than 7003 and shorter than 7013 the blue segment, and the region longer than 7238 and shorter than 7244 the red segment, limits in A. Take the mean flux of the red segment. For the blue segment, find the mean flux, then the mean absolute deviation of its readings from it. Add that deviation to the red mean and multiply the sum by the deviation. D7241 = 0.32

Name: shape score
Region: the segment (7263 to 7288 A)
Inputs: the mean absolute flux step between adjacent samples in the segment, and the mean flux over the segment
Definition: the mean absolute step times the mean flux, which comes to 0.333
